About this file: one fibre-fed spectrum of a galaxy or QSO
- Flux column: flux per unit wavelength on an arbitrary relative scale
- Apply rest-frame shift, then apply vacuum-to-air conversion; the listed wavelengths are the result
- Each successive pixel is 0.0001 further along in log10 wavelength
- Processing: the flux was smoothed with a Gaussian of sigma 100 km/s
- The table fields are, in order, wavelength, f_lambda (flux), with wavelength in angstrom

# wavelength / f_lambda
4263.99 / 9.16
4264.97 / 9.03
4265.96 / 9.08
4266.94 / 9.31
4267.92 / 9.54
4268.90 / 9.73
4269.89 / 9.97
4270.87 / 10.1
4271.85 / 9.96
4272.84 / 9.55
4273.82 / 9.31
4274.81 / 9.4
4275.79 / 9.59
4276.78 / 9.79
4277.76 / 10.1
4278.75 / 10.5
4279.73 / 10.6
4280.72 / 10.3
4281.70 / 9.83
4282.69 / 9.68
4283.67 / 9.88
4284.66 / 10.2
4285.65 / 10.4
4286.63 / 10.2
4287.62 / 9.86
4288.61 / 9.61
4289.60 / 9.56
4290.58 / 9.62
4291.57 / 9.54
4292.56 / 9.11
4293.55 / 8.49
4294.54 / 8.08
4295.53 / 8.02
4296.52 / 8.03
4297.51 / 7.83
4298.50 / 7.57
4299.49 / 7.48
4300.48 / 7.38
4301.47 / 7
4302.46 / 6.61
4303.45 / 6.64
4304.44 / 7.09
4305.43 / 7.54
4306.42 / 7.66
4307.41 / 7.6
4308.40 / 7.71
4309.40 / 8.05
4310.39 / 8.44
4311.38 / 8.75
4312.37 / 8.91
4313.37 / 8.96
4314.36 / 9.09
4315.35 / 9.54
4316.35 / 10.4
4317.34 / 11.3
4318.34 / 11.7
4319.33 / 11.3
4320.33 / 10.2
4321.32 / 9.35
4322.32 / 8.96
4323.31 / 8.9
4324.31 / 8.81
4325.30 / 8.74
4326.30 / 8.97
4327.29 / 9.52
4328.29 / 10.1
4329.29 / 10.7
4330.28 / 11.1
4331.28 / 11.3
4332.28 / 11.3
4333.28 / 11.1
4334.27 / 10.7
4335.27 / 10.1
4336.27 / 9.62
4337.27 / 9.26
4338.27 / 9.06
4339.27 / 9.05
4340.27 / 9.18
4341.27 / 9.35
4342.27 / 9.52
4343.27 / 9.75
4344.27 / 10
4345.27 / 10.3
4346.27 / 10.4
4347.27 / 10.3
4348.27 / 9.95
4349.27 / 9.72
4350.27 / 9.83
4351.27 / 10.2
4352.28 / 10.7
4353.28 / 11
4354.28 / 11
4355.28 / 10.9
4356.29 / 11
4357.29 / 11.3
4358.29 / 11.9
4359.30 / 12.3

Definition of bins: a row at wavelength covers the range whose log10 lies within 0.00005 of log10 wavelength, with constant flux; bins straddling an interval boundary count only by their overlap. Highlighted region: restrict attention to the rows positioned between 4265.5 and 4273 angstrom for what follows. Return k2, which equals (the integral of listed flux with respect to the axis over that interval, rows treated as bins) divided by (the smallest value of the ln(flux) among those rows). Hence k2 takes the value 33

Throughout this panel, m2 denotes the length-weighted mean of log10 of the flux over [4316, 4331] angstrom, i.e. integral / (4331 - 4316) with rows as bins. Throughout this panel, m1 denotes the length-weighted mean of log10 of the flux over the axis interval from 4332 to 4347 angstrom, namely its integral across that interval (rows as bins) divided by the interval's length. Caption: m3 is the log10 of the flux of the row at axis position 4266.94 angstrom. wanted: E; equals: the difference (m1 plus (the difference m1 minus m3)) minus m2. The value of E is 0.02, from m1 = 0.99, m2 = 1.00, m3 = 0.97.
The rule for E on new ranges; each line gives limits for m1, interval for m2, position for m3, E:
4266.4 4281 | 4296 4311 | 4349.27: 0.12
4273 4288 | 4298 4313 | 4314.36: 0.16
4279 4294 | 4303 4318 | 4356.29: 0.01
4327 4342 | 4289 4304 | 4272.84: 0.12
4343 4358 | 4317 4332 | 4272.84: 0.06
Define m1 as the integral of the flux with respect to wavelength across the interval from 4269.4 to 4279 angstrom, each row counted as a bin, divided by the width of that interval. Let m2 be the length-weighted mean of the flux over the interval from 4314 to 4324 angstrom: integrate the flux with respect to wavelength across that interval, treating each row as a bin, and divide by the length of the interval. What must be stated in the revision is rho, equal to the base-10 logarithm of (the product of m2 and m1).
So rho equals 1.994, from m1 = 9.8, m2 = 10.1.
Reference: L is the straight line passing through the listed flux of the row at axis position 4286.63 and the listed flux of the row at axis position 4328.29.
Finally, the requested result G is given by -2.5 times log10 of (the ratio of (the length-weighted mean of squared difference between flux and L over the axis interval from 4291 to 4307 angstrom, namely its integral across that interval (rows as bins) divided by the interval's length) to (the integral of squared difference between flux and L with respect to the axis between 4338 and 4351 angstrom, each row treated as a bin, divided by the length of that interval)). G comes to -3.3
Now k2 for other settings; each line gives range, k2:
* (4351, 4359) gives 38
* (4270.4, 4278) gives 33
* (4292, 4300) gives 32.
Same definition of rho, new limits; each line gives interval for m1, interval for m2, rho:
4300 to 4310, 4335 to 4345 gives 1.843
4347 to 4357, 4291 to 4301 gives 1.932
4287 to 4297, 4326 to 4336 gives 1.976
